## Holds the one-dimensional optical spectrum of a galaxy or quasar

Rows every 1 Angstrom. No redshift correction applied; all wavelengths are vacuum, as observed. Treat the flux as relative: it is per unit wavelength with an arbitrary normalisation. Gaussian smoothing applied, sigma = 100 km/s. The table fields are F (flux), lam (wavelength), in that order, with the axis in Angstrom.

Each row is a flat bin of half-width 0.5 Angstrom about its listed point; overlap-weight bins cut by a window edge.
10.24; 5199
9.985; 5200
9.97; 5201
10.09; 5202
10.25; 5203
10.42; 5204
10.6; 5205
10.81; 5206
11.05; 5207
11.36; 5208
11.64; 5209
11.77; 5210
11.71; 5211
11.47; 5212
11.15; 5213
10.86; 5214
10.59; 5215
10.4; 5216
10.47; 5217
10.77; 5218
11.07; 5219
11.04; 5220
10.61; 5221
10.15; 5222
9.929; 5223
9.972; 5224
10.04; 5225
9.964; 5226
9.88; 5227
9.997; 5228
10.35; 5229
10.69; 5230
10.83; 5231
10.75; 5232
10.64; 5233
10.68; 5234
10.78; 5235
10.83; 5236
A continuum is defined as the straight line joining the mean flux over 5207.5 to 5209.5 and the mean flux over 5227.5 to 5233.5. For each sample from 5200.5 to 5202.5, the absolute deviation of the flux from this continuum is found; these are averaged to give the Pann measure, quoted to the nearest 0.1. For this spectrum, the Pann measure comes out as 1.8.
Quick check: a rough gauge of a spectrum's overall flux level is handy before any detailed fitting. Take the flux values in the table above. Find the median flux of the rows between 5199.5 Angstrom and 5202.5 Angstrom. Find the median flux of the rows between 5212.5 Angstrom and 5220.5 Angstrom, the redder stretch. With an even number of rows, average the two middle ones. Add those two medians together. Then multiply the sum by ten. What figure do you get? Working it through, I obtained 208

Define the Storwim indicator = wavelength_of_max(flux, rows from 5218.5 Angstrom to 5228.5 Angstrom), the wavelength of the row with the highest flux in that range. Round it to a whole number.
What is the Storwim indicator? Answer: 5219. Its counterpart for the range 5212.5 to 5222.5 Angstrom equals 5213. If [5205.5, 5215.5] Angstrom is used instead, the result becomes 5210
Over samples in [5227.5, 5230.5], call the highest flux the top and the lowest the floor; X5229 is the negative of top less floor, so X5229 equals -0.69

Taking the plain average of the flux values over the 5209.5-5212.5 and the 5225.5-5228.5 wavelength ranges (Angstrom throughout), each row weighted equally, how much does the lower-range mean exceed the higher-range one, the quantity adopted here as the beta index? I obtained 1.7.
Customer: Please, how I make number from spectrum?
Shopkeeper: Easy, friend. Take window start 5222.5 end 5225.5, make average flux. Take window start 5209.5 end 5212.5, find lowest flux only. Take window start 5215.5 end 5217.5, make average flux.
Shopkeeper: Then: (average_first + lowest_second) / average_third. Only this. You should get 2.06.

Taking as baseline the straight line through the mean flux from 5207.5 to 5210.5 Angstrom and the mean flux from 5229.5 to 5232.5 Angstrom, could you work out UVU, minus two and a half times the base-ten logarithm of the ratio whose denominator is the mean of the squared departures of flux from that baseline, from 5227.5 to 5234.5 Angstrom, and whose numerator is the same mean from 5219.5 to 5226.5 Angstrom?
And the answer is -1.8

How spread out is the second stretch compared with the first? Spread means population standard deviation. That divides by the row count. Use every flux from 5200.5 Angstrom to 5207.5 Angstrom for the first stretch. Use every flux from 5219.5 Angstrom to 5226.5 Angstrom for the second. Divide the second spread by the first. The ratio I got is 1.1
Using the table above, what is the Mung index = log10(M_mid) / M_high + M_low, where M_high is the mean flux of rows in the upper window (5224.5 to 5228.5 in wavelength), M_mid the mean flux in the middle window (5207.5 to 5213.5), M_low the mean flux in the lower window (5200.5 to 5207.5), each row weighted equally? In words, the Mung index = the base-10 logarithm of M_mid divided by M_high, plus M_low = 10.56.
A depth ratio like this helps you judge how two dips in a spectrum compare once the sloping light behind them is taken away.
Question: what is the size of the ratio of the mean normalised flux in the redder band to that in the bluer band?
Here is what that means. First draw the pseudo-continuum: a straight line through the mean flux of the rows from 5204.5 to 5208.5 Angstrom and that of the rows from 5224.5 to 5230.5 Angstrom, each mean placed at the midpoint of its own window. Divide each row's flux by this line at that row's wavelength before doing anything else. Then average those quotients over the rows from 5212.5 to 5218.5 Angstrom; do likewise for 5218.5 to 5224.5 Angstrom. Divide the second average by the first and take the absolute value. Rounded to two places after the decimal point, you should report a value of 1.00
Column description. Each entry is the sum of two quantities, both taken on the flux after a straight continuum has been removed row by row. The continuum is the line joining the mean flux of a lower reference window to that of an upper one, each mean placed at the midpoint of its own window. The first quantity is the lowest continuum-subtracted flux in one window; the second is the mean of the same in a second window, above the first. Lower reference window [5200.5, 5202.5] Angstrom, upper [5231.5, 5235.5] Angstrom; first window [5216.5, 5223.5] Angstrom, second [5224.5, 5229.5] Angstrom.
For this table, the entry -1.1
